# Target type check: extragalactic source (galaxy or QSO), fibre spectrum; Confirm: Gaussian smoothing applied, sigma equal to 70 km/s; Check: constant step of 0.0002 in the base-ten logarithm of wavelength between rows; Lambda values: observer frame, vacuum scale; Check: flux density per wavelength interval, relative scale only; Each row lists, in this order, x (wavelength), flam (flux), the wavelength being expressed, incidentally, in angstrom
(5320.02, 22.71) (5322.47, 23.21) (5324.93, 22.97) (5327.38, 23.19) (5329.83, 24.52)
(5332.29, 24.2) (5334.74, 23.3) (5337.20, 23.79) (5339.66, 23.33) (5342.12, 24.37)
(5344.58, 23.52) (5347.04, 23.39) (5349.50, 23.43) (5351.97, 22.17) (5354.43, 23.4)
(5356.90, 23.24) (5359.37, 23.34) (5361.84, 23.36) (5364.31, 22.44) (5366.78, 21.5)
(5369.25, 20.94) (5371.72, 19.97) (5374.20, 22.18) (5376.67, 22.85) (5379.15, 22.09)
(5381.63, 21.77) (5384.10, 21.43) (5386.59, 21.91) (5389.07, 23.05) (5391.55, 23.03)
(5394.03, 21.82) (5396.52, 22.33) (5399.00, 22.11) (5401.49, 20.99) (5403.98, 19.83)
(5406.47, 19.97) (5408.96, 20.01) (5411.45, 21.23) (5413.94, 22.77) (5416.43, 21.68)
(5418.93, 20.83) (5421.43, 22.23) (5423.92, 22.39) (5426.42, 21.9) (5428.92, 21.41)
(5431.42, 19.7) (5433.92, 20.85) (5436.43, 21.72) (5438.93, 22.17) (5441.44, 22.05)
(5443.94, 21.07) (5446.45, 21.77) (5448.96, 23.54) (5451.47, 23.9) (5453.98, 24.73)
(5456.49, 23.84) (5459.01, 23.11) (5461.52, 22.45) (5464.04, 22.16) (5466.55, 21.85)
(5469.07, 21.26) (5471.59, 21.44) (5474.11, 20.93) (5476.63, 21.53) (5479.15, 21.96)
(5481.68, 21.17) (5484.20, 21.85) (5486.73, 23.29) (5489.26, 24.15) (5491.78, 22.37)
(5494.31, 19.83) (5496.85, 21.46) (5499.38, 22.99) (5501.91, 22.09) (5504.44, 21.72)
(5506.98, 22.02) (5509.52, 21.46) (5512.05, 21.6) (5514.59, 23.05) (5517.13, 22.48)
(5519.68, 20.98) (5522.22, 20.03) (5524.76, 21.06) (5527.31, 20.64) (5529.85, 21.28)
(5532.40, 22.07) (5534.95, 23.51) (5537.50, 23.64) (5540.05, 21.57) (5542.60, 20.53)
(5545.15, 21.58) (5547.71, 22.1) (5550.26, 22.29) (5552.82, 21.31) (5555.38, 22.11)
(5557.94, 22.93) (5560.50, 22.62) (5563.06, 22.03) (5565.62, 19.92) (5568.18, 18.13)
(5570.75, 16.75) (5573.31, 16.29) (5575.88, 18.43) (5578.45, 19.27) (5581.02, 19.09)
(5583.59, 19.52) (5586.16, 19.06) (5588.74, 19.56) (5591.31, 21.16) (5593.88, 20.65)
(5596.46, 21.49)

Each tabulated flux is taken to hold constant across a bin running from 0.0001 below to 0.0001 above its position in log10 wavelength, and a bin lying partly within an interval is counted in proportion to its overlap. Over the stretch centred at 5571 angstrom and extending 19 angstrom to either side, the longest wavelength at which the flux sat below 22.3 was 5588.74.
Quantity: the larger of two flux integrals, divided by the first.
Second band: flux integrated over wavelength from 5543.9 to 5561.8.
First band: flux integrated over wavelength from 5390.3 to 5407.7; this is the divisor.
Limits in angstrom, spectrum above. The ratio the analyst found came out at 1.062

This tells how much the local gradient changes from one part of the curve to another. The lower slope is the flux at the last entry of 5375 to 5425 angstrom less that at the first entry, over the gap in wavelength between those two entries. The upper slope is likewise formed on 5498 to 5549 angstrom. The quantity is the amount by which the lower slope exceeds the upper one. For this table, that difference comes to 0.01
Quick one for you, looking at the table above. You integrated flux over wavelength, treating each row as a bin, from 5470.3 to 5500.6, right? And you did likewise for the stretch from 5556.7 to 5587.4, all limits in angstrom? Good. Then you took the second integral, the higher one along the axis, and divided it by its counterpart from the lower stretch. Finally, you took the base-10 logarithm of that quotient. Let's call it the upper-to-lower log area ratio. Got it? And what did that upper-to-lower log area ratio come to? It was -0.04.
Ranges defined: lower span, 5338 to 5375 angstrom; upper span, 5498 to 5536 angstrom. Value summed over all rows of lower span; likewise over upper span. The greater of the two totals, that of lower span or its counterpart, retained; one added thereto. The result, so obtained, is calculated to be 342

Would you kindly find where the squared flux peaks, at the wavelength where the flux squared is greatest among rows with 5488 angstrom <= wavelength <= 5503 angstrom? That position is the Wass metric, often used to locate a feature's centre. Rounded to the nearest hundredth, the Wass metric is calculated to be 5489.26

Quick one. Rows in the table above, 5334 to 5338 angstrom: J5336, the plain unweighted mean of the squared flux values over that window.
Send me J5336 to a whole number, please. 554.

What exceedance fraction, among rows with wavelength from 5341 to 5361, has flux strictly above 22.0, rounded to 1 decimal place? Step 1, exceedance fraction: 1.0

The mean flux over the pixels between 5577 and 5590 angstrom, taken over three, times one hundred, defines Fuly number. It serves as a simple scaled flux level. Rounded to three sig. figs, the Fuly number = 643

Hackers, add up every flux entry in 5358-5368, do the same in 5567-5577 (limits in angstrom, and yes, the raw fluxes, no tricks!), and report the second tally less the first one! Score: -21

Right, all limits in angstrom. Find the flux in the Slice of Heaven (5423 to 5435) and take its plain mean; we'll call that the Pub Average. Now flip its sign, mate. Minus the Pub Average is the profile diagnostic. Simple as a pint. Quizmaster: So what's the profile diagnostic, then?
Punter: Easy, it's -21.2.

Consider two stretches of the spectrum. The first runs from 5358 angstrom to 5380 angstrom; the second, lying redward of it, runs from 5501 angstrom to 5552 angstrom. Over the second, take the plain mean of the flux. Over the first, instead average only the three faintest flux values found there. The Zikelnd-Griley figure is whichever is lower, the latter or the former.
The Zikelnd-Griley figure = 20.8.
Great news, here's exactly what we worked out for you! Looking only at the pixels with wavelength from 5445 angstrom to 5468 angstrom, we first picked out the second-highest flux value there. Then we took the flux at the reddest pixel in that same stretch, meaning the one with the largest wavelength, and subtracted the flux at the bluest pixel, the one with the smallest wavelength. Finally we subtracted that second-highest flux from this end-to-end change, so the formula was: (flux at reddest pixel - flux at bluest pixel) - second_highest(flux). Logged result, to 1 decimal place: -23.8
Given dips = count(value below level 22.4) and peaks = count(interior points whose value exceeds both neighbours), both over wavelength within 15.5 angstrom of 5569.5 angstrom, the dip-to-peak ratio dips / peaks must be 5.0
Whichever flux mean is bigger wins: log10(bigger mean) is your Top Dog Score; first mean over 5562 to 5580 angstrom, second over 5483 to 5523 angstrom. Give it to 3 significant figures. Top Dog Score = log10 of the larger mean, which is 1.34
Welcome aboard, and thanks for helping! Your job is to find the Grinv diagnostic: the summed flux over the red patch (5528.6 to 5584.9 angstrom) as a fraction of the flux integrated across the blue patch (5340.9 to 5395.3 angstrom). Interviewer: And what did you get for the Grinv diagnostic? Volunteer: 0.373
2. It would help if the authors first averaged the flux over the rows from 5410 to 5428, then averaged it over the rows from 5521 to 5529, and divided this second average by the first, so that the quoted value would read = 0.94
